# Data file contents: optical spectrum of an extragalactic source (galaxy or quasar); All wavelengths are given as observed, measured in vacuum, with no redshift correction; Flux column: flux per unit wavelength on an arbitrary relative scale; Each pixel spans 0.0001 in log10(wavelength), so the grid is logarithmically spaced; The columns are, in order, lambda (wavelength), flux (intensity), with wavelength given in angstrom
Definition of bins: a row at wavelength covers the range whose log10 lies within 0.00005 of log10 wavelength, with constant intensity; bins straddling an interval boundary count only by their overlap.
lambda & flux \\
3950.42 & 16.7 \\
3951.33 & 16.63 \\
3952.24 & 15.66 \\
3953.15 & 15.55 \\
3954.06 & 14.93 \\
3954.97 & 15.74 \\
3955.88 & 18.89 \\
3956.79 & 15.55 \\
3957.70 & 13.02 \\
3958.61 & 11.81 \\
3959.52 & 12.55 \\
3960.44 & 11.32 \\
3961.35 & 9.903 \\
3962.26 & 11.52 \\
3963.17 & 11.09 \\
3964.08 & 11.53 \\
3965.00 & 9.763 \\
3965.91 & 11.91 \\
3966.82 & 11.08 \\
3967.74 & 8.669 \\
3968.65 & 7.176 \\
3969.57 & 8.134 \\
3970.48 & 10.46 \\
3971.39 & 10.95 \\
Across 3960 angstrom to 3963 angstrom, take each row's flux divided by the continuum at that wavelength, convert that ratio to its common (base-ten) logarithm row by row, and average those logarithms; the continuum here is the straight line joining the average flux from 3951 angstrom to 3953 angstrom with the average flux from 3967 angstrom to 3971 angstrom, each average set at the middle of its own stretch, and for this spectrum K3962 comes -0.041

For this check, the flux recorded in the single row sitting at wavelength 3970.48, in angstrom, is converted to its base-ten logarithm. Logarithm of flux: 1.020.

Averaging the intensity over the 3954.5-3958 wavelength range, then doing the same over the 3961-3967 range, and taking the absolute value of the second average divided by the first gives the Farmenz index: 0.69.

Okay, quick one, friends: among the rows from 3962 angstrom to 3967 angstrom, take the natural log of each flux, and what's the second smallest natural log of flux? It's 2.41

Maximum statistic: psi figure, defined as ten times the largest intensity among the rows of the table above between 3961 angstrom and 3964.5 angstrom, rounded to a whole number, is 115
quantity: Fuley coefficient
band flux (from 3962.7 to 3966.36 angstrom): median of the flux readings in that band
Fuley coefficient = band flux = 11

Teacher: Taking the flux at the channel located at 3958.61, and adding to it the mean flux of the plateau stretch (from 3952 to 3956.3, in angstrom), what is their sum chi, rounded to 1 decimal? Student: 28.0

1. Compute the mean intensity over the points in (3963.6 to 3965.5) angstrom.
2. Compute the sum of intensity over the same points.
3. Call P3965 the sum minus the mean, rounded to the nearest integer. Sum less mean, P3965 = 11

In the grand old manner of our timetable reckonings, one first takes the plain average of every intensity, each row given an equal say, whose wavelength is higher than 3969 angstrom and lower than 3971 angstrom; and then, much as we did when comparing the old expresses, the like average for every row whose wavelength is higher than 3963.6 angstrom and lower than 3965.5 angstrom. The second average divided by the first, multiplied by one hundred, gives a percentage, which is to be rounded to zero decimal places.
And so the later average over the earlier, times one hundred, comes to 115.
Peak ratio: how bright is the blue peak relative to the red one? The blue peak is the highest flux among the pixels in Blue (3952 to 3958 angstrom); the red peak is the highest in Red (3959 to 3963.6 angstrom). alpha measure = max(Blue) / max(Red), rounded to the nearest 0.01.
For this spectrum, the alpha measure 1.51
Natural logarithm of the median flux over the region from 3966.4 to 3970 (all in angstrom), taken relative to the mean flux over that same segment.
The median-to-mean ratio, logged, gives -0.04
